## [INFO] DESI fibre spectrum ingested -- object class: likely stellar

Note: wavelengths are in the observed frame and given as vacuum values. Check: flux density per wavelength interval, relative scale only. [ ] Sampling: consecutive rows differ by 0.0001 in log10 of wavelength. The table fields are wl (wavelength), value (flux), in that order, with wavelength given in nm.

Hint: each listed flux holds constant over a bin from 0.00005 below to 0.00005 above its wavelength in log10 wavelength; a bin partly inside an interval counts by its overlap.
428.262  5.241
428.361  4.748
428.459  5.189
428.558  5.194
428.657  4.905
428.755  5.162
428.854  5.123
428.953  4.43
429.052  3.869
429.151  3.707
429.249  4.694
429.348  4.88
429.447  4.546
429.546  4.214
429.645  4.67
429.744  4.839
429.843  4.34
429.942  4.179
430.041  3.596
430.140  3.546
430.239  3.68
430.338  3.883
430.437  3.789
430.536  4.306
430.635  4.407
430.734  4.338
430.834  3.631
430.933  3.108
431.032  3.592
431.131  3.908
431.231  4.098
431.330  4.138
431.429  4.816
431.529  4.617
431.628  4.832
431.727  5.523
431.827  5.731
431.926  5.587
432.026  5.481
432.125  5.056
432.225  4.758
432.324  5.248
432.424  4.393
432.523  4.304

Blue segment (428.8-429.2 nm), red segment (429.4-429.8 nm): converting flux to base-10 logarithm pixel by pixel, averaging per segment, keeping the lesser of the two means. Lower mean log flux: 0.628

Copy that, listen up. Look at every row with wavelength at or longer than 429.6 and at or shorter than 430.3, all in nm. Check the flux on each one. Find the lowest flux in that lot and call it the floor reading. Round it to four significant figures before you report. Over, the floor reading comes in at 3.546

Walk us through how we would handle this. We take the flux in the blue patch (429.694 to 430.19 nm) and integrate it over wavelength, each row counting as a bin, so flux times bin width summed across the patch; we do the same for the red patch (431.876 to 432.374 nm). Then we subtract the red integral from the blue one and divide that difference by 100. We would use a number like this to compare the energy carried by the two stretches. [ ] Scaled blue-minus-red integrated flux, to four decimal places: -0.0057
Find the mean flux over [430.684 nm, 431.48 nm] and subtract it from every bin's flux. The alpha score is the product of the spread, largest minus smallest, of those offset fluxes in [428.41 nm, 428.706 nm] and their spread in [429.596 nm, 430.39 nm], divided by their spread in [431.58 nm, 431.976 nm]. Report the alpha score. 0.42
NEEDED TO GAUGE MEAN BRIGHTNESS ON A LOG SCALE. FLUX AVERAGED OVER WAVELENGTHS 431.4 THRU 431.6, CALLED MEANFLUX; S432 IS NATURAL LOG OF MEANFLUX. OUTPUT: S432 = 1.55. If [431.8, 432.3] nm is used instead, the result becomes 1.67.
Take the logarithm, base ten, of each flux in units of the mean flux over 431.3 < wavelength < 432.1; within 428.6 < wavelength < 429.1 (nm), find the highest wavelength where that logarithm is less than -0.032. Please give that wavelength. 429.052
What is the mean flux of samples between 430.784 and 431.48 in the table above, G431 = 3.9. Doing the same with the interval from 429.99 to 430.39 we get 3.7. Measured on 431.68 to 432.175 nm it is 5.5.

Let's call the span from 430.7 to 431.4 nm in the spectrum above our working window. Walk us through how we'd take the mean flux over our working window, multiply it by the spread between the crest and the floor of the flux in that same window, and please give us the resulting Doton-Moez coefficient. 4.7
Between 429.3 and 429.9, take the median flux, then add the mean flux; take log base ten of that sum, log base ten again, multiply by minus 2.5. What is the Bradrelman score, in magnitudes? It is 0.04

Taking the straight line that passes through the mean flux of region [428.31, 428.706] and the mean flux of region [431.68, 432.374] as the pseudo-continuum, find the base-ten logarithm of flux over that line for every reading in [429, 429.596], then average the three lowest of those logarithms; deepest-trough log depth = -0.11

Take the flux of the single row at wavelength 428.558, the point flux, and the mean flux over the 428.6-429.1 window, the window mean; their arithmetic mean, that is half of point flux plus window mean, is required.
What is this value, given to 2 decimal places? 4.95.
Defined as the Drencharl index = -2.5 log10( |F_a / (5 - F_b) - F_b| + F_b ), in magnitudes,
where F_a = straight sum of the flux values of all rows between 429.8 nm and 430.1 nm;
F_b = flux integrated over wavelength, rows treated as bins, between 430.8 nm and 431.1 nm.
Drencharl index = -1.21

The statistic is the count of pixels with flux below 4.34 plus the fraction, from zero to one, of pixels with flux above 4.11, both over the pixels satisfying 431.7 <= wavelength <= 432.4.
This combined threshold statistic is 1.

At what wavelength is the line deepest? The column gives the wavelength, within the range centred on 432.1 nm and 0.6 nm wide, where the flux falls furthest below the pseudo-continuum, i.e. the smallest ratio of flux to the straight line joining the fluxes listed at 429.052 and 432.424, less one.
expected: 432.225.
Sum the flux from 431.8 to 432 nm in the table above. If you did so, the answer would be 11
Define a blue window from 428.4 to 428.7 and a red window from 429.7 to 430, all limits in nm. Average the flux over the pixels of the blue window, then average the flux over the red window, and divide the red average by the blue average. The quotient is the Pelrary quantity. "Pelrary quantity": 0.87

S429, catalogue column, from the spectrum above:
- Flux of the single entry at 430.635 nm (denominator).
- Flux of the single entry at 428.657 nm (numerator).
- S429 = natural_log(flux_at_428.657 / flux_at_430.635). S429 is 0.11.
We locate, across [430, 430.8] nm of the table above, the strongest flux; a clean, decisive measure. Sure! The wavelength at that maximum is 430.635 nm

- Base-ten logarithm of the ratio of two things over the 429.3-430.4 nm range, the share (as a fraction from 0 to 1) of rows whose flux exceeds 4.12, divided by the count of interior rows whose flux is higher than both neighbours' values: -0.20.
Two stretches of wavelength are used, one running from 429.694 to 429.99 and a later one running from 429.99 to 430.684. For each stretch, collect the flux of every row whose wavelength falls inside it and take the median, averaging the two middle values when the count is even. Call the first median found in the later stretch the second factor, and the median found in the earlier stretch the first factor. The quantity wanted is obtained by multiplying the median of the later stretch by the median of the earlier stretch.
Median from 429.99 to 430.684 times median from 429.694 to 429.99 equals 16.4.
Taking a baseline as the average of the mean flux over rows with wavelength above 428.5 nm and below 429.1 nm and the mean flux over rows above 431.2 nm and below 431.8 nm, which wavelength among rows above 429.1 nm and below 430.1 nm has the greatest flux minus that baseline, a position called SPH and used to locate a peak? 429.348 nm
